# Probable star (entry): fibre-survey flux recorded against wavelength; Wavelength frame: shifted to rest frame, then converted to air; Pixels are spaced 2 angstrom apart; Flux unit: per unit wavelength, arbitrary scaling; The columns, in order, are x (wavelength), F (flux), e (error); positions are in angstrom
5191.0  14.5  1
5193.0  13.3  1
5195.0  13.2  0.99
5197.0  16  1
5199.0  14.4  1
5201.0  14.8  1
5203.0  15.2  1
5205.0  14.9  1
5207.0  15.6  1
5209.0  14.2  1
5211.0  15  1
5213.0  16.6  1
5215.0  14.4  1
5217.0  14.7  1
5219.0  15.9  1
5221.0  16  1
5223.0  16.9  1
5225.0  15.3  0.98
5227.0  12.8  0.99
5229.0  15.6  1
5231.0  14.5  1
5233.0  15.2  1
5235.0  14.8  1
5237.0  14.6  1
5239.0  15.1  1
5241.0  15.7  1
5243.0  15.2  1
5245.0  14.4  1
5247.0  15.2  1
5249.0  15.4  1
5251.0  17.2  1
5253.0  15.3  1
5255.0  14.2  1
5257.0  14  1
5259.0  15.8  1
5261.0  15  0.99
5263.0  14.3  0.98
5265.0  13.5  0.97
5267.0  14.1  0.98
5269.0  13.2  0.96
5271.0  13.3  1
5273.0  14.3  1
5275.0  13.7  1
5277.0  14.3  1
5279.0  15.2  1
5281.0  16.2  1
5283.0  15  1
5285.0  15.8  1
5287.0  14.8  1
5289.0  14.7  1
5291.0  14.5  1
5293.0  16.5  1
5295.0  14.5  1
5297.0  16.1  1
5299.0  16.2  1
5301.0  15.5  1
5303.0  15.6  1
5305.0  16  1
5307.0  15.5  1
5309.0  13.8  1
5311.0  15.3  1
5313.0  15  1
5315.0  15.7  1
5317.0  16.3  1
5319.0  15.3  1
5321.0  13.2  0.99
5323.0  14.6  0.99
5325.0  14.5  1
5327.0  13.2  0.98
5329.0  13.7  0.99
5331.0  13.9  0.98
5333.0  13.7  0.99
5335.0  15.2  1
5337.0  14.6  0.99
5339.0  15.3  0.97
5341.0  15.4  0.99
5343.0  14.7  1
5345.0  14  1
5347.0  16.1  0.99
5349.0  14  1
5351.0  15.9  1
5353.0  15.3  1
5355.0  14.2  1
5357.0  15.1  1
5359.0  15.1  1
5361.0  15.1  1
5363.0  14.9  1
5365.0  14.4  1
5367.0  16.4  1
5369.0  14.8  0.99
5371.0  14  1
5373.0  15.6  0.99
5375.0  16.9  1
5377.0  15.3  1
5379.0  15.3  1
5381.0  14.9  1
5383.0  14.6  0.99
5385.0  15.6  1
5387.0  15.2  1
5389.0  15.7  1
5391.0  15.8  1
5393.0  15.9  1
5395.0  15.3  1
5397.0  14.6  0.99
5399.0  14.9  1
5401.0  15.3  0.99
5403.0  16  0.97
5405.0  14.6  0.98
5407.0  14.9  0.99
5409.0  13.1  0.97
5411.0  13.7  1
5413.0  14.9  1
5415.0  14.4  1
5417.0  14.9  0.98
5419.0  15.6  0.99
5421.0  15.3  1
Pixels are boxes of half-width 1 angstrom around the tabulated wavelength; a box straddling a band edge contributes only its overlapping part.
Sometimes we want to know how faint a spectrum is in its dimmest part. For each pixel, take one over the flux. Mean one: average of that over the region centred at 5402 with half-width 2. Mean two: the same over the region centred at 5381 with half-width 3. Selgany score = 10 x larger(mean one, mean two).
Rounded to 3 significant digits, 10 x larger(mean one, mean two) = 0.670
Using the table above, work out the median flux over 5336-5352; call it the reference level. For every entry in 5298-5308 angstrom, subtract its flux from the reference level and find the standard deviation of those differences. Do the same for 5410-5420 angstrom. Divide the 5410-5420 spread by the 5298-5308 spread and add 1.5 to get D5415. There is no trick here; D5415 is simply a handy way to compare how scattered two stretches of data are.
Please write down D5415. 3.69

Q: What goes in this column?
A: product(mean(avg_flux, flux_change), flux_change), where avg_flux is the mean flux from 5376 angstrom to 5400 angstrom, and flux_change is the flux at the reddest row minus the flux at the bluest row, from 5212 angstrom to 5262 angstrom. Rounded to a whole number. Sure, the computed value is -11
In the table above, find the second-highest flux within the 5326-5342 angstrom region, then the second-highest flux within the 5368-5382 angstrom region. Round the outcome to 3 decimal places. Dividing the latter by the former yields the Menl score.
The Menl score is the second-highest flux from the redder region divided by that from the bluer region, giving 1.020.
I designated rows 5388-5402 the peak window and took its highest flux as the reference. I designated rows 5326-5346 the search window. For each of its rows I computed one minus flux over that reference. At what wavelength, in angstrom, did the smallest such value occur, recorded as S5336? 5341.0 angstrom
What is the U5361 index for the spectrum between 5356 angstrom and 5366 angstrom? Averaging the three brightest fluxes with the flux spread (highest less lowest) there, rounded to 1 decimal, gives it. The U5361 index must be 7.9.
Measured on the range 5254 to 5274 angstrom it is 8.8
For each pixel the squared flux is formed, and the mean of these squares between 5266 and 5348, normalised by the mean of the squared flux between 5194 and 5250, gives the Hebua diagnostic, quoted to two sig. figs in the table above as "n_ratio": 0.97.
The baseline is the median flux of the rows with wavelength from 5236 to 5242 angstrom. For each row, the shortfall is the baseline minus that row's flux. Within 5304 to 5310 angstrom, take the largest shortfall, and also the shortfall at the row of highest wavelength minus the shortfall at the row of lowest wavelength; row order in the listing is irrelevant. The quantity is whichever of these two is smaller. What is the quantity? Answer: 1.3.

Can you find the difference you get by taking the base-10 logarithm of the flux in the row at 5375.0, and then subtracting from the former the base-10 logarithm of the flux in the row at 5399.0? 0.05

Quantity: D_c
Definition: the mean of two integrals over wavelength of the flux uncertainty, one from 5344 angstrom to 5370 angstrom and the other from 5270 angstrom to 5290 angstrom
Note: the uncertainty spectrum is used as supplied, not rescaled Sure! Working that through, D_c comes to 23.0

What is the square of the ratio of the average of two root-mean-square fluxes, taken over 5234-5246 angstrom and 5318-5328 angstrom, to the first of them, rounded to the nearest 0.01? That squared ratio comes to 0.95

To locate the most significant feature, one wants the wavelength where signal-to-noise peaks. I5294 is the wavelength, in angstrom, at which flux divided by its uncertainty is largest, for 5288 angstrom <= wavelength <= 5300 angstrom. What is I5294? 5293.0 angstrom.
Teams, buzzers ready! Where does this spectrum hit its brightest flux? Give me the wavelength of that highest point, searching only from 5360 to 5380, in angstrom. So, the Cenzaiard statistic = 5375.0 angstrom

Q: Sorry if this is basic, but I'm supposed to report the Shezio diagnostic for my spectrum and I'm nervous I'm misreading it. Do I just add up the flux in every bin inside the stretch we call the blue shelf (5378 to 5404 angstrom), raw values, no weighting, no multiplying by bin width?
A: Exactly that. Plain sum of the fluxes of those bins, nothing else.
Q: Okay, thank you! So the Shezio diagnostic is 199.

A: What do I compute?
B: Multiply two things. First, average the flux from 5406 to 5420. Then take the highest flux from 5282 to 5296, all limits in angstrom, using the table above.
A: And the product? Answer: 239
